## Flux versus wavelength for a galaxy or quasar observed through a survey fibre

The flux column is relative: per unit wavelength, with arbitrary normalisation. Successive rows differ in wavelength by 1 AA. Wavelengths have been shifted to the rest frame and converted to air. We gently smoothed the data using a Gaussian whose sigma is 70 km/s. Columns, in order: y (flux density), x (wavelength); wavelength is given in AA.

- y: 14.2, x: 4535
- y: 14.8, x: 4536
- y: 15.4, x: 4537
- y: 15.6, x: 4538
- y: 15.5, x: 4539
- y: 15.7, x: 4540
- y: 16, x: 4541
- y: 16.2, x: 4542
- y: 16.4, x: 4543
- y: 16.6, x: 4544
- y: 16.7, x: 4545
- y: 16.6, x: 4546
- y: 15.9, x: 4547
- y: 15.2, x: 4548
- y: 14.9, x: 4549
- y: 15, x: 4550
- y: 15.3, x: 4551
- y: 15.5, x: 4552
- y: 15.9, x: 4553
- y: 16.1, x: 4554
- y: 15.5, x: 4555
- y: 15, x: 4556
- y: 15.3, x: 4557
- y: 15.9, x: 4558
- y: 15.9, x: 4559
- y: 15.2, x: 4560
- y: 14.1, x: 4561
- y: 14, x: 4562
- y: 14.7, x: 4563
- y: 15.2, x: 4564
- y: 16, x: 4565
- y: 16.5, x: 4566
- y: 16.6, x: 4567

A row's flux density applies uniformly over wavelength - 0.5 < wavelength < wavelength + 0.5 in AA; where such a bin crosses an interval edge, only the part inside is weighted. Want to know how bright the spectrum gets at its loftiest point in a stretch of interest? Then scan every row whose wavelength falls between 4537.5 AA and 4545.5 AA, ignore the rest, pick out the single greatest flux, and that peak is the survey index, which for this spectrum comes 16.7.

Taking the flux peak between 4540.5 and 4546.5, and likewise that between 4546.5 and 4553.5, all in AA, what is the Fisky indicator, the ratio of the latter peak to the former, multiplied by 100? 95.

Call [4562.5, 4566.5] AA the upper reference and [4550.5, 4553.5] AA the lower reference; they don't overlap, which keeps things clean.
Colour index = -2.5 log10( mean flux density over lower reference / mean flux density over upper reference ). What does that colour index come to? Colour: 0.00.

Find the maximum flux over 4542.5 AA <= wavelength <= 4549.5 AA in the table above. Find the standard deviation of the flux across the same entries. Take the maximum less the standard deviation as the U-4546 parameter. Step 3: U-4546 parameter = 16.0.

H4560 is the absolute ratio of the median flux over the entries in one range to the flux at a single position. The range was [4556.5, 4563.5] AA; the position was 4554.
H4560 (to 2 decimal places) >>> 0.94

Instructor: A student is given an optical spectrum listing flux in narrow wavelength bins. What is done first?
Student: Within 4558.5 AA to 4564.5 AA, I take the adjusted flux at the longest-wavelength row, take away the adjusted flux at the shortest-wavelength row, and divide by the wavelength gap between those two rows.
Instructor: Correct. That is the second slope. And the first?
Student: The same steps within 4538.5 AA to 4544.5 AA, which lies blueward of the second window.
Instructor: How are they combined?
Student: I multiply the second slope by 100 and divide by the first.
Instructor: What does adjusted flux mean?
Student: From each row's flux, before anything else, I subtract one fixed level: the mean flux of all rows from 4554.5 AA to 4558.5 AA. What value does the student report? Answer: -64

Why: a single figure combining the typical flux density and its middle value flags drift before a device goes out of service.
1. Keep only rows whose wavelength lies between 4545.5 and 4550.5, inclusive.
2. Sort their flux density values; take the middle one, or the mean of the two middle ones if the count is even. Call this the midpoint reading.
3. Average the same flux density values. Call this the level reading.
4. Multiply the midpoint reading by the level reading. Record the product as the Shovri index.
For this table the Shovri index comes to 236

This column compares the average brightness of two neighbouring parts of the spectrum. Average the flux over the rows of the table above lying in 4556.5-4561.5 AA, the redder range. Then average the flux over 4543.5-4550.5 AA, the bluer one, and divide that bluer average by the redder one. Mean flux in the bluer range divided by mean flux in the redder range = 1.04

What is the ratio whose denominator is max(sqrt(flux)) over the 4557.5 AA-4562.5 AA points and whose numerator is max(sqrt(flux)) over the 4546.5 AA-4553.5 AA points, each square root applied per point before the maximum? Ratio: 1.00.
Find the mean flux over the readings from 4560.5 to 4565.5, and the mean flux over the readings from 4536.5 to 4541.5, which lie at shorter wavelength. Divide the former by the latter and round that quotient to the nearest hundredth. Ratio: 0.95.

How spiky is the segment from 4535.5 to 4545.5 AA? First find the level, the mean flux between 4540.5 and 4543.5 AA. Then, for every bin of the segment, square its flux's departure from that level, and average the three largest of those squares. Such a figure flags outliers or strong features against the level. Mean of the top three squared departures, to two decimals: 1.03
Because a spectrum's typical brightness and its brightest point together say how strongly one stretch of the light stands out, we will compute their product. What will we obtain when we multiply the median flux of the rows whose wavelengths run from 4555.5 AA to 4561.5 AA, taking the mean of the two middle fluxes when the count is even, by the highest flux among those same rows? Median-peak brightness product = 242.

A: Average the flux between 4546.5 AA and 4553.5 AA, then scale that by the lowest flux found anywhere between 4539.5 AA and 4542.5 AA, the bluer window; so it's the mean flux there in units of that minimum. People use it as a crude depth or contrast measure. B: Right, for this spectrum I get 0.98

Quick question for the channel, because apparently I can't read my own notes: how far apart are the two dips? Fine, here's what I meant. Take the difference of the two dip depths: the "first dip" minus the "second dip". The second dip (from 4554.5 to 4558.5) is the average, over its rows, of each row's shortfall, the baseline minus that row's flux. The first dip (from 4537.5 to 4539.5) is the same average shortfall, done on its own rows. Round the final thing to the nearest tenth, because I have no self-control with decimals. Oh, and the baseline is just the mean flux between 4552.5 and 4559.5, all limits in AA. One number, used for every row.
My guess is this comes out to -0.1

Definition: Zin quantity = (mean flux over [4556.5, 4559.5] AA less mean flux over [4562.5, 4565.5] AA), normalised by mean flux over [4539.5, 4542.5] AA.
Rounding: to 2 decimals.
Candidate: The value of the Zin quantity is 0.03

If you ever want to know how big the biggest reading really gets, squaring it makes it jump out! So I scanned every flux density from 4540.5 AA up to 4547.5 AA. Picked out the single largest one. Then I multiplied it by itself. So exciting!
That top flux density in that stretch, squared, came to 279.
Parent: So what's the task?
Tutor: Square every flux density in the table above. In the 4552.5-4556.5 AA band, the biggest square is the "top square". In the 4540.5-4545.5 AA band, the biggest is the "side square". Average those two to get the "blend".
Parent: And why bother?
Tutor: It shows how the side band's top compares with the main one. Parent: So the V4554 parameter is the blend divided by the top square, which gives 1.04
